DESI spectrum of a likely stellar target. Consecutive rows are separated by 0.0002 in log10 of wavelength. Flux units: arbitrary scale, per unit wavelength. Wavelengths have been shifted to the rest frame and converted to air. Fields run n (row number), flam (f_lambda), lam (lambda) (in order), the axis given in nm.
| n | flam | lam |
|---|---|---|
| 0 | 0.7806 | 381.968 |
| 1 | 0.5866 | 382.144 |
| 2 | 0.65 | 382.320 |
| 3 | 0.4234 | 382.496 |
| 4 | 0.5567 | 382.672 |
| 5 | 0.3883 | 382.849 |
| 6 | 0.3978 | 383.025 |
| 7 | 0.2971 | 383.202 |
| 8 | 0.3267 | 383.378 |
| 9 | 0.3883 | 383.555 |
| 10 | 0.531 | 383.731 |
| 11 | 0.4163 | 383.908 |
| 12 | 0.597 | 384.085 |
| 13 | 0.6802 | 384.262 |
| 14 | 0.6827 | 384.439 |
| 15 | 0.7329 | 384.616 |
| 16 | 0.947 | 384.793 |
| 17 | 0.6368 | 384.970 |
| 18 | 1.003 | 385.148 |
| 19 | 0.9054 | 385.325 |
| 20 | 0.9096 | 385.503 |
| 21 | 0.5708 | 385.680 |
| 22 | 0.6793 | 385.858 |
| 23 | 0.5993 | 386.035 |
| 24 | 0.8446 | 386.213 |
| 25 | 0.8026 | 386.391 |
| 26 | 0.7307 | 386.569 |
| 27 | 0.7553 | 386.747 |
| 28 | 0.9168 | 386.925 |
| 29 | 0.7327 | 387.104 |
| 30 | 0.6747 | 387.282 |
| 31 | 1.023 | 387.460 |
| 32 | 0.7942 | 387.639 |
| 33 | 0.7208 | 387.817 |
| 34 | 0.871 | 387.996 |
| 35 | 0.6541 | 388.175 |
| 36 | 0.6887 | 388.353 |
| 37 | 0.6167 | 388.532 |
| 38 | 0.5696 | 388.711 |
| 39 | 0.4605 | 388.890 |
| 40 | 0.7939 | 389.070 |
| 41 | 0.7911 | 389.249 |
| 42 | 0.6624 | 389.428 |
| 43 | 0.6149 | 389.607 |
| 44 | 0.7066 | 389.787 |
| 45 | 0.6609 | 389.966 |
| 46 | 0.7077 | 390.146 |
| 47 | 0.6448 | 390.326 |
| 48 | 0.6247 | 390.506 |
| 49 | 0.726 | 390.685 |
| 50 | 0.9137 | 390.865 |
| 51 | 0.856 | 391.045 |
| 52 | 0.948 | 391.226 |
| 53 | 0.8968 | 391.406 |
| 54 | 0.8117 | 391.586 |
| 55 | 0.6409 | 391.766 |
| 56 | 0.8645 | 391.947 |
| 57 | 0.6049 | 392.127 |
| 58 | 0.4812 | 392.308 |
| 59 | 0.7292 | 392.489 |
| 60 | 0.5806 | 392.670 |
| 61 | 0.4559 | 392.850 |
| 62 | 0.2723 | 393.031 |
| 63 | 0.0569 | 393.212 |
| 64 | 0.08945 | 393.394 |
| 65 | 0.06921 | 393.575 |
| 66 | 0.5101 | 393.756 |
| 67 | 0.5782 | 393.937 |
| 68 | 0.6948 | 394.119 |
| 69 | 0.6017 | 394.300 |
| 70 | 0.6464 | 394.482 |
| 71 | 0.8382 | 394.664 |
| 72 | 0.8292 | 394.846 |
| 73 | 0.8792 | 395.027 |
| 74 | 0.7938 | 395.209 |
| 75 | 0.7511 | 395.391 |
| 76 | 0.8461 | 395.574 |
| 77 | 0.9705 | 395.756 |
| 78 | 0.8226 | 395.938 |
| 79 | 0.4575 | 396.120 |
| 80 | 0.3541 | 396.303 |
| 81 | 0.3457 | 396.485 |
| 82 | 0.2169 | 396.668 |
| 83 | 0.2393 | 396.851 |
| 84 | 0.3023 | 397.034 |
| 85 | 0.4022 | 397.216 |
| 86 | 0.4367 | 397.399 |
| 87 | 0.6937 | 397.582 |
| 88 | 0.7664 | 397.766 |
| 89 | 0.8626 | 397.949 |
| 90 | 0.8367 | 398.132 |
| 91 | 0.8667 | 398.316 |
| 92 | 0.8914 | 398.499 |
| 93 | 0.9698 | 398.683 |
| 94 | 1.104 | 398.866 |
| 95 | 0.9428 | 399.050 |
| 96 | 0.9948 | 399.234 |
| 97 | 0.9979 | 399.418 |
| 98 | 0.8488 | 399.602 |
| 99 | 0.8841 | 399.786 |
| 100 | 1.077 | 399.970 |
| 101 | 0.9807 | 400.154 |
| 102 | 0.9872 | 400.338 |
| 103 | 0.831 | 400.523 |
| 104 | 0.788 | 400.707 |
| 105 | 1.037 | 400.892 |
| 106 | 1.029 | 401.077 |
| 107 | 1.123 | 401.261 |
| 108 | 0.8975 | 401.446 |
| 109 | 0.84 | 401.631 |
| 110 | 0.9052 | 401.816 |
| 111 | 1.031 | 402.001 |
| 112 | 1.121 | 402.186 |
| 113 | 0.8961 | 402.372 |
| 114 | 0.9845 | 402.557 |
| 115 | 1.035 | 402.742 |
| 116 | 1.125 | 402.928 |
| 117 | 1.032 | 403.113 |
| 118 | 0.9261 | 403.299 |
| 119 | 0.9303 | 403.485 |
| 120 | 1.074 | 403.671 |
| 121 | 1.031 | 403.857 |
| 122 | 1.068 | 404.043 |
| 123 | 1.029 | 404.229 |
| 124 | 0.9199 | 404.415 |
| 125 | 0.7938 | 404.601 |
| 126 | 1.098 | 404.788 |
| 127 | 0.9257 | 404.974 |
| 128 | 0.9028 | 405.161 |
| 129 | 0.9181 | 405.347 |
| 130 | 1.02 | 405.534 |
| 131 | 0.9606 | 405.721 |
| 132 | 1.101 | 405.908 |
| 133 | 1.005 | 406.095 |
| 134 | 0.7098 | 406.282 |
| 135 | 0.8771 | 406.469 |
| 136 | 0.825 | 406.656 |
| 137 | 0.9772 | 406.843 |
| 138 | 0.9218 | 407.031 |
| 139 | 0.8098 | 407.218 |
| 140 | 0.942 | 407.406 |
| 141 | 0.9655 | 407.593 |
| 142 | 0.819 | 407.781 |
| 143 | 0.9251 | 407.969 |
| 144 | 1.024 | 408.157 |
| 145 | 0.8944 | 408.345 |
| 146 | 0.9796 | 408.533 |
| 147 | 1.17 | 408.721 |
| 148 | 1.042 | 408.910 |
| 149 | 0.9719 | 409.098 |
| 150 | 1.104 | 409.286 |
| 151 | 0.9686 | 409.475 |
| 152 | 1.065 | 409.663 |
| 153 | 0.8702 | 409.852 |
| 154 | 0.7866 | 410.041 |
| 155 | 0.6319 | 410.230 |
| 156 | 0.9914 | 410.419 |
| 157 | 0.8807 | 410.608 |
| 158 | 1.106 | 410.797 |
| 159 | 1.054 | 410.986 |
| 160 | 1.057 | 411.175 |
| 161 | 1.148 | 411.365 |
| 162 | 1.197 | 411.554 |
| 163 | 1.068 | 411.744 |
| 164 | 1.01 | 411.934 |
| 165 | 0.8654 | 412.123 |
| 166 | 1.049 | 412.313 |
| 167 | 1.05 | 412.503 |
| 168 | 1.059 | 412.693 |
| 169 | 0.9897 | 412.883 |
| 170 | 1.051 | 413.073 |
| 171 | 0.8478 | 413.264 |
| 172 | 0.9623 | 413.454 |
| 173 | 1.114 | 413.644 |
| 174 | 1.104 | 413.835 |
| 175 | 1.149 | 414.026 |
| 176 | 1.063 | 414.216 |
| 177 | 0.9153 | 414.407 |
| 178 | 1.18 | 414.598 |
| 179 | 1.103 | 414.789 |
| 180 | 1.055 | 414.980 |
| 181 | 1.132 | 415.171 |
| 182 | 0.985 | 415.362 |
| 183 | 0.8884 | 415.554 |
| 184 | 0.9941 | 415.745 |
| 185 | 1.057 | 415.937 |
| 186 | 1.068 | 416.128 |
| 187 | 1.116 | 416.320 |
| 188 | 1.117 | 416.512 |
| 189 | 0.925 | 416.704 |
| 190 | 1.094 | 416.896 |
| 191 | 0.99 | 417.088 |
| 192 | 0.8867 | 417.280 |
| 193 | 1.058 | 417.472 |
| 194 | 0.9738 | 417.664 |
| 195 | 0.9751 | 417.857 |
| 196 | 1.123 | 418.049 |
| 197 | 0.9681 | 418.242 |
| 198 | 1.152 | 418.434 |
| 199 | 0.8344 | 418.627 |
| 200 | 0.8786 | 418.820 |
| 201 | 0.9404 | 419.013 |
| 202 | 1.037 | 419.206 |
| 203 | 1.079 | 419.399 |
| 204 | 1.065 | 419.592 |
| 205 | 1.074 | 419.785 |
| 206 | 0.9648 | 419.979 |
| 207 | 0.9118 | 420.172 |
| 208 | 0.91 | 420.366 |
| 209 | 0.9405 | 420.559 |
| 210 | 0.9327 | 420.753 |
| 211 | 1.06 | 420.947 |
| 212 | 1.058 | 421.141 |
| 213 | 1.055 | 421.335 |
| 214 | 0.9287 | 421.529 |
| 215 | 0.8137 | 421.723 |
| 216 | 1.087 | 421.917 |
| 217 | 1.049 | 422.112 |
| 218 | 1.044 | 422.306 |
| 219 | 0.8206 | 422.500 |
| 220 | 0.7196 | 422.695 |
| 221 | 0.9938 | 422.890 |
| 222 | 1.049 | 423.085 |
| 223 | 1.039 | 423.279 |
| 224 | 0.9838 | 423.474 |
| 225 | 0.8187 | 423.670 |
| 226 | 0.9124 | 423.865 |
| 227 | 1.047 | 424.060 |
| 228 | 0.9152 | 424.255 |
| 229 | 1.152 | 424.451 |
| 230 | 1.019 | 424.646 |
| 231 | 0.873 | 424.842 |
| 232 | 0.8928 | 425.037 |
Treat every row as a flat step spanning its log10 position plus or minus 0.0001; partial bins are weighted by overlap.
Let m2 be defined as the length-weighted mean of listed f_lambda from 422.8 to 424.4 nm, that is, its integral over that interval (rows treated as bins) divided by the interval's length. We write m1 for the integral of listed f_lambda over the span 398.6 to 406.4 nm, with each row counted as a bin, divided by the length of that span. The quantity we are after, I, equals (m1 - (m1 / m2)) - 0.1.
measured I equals -0.12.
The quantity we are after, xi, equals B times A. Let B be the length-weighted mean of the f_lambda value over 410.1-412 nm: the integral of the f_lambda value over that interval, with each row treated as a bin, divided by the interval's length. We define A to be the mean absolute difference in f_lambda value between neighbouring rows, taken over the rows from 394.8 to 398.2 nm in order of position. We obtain 0.10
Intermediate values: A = 0.101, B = 1.01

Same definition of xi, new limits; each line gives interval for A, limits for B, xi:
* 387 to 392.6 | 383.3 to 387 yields 0.09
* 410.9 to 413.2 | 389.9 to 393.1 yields 0.05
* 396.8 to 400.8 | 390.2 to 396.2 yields 0.06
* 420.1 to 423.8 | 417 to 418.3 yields 0.09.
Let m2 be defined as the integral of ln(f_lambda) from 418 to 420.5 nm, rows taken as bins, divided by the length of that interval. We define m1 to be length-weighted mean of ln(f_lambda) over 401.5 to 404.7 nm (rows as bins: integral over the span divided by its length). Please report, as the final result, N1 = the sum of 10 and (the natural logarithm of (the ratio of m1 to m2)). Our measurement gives 10.5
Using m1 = -0.02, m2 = -0.013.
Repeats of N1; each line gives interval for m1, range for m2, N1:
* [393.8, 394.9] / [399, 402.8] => 12.2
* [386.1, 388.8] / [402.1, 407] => 12.1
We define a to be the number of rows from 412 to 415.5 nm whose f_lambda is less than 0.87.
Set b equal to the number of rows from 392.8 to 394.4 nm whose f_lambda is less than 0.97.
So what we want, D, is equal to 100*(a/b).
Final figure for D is 22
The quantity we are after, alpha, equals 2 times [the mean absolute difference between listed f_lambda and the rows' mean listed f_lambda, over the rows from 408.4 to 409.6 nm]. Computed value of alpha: 0.132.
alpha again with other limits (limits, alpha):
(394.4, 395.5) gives 0.121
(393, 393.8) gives 0.307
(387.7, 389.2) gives 0.193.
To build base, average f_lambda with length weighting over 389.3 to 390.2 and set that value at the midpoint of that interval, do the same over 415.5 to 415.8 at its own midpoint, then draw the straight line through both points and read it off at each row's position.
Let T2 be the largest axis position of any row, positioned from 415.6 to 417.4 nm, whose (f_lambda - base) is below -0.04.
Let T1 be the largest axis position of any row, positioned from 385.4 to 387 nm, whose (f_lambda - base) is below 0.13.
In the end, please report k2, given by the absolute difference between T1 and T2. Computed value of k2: 30.53 nm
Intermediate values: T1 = 386.747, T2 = 417.280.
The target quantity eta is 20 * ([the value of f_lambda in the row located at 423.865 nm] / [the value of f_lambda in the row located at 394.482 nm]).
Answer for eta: 28.2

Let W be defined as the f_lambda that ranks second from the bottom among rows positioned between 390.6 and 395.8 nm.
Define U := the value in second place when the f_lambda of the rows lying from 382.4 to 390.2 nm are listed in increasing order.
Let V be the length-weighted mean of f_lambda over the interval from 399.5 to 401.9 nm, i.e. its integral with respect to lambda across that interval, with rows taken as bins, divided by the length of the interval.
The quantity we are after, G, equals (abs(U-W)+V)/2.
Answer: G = 0.60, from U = 0.3267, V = 0.9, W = 0.06921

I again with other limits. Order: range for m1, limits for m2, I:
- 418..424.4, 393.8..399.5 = -0.51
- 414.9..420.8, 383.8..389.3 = -0.46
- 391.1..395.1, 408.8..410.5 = -0.14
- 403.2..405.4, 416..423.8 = -0.11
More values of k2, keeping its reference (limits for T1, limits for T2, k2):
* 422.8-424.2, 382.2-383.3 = 40.86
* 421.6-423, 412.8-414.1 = 9.63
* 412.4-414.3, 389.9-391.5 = 22.95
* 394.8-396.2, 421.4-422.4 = 25.60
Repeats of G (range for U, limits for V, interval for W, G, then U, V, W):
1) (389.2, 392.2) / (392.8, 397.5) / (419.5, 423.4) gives 0.36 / 0.6149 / 0.5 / 0.8137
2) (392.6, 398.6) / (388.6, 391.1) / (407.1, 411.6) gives 0.70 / 0.06921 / 0.7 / 0.7866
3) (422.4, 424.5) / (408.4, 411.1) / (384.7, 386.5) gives 0.60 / 0.8187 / 1.0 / 0.5993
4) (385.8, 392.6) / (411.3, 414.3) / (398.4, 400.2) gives 0.72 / 0.4812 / 1.0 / 0.8841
